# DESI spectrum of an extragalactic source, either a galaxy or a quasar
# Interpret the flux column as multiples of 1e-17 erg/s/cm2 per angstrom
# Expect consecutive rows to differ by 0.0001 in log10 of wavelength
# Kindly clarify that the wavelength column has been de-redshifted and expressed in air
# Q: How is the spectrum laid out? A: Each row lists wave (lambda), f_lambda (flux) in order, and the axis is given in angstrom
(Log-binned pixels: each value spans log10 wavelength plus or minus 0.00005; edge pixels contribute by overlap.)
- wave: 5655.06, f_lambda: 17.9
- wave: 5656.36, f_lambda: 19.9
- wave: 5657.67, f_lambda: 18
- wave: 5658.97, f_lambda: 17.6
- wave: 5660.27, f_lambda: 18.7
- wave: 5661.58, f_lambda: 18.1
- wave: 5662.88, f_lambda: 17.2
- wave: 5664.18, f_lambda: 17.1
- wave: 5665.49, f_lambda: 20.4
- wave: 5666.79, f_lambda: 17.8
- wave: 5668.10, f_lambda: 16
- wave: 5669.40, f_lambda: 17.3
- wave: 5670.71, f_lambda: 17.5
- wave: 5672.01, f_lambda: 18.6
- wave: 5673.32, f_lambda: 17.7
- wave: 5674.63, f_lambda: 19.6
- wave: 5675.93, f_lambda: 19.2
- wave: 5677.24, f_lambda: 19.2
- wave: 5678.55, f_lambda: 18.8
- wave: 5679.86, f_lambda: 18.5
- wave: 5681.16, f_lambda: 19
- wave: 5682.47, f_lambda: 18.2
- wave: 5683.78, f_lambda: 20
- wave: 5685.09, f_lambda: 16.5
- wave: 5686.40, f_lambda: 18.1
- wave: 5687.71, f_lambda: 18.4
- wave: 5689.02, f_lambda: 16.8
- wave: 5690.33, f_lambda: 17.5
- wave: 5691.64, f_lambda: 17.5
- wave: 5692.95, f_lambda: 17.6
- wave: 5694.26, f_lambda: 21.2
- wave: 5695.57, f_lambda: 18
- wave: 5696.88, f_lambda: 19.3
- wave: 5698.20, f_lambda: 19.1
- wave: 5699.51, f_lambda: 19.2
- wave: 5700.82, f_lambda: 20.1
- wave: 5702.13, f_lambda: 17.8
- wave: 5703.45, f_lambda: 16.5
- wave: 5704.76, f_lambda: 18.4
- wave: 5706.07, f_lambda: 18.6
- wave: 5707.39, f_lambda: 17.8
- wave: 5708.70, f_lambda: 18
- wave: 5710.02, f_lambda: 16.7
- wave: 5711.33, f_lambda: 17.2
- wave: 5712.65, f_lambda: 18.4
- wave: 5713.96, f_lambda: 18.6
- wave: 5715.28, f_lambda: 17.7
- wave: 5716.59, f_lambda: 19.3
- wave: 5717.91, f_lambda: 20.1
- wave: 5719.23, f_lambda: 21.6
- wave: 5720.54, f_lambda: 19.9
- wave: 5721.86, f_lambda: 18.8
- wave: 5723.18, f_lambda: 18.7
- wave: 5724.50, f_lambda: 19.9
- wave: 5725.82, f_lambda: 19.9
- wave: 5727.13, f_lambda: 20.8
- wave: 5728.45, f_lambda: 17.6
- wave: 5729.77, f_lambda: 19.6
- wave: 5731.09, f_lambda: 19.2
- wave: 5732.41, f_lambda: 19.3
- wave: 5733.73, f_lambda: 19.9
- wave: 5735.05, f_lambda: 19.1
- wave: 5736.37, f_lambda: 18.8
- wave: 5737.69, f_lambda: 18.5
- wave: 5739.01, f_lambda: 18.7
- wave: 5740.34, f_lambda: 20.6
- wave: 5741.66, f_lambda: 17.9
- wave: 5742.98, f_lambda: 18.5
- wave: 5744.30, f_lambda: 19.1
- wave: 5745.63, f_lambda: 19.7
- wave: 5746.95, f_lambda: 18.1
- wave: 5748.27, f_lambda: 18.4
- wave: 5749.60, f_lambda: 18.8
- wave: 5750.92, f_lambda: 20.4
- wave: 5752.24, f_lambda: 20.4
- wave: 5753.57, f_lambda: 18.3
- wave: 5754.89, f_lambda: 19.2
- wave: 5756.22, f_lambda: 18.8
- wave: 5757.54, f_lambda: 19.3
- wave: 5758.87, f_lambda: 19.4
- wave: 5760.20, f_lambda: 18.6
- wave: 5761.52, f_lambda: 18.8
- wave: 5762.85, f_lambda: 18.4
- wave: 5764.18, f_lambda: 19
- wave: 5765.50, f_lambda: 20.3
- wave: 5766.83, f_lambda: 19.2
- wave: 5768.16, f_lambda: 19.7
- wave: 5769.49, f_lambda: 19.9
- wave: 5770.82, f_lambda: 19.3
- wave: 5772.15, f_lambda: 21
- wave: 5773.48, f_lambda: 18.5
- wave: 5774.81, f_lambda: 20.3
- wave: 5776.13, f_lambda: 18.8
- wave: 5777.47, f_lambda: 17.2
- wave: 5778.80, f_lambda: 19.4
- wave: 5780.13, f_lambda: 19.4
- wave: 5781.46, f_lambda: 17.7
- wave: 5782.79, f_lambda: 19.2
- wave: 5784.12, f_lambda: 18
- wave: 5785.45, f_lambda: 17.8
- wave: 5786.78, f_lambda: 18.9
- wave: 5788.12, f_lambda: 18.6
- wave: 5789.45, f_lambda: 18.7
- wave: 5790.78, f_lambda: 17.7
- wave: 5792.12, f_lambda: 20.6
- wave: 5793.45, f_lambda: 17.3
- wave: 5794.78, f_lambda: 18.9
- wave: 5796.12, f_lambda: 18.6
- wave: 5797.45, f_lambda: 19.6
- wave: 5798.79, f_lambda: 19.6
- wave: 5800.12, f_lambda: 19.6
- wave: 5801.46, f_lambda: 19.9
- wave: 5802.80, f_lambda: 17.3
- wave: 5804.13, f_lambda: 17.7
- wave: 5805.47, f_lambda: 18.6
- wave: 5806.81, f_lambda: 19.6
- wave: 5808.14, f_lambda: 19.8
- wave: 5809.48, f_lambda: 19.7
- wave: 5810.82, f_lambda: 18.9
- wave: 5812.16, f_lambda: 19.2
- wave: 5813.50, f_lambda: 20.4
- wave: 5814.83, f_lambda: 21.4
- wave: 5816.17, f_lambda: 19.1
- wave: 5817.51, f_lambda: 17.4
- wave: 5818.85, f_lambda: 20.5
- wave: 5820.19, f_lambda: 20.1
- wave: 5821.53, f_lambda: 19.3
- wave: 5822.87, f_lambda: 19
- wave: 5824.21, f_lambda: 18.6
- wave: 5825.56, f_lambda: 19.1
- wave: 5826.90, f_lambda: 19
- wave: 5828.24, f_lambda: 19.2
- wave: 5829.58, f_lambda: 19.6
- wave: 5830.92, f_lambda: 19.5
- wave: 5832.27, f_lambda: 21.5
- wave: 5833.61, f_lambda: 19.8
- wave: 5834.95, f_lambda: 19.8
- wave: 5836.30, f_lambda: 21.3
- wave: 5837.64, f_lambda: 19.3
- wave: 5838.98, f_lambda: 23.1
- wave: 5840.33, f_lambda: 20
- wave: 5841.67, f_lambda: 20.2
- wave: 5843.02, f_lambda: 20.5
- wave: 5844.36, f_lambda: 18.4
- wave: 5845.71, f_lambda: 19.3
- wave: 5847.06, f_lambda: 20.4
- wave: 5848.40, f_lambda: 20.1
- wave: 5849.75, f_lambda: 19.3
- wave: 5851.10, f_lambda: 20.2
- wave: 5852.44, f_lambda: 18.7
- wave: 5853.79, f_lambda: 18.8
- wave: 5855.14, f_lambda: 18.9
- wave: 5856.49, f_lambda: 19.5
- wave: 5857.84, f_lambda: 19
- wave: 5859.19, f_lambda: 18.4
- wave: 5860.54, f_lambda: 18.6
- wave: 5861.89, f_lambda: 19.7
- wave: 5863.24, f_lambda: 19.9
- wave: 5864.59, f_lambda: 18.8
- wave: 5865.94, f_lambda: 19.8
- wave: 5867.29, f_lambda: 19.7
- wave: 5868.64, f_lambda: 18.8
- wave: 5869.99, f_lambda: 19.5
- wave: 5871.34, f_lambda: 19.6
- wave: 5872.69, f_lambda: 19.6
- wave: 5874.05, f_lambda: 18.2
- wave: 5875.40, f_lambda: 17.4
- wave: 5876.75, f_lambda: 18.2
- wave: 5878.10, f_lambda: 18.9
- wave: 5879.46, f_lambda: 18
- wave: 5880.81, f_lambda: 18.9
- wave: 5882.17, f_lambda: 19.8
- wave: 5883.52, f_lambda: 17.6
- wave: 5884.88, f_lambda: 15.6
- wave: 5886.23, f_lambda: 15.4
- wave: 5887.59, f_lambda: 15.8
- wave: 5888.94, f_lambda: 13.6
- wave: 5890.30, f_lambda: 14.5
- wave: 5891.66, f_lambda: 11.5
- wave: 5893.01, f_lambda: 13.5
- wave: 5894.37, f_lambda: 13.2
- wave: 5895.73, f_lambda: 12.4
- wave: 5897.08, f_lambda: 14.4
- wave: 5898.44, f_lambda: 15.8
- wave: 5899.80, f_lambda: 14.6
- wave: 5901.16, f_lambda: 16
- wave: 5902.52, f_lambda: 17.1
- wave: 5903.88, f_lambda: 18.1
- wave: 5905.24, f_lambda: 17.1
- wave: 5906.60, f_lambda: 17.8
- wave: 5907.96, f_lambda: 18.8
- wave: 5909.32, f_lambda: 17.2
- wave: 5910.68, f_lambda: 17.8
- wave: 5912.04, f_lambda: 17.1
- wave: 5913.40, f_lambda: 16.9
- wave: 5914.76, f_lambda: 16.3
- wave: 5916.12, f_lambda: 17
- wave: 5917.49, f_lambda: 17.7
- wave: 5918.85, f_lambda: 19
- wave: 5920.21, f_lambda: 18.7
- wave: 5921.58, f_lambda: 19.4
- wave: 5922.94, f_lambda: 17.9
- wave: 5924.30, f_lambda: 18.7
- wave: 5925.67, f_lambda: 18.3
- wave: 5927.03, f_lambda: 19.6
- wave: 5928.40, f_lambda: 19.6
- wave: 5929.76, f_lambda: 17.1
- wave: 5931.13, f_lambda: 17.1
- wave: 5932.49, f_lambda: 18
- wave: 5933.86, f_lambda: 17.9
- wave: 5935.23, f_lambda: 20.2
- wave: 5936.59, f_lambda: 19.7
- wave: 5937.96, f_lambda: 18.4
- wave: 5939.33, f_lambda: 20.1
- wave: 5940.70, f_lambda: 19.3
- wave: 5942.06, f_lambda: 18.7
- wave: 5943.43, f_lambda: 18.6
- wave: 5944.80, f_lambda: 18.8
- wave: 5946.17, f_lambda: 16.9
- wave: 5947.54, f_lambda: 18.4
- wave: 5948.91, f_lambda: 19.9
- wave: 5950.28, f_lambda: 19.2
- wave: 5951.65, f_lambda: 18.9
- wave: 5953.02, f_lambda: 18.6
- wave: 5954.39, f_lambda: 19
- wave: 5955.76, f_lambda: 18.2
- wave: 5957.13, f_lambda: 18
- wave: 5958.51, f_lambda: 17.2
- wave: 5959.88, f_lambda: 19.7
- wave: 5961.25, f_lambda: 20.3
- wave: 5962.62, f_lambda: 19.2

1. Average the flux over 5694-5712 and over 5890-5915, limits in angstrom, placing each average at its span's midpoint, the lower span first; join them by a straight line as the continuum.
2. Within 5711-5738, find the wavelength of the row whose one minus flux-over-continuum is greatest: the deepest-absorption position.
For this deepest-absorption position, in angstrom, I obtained 5711.33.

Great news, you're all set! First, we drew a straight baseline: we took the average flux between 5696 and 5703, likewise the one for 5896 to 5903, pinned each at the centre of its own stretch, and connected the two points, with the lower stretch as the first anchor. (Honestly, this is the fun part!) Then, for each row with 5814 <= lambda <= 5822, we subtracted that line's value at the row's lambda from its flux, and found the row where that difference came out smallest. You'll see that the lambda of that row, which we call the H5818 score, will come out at 5817.51 angstrom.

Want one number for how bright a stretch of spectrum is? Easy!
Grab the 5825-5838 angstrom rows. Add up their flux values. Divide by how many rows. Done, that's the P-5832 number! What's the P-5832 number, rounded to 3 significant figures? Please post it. 19.8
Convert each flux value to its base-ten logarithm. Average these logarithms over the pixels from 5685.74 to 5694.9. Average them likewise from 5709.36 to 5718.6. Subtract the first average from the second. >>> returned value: 0.003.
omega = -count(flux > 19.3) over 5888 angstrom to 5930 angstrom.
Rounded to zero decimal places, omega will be -3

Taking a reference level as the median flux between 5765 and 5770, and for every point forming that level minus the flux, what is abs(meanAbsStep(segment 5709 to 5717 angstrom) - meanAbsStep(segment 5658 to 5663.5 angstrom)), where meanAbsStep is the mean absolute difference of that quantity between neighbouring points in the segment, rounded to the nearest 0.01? 0.01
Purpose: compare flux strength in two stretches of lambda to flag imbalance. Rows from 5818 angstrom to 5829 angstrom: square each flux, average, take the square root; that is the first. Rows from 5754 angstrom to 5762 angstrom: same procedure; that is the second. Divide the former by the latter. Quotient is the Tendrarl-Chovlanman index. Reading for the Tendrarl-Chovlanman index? 1.02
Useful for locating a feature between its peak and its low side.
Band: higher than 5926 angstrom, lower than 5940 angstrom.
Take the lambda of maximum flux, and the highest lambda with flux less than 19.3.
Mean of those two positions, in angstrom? 5936.6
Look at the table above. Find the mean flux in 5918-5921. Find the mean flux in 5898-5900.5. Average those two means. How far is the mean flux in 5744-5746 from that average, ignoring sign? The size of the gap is 2.4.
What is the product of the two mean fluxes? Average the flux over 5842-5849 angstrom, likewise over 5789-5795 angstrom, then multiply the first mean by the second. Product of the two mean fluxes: 368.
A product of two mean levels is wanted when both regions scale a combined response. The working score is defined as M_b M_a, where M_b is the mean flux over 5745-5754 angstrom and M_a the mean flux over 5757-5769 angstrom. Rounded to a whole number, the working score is 368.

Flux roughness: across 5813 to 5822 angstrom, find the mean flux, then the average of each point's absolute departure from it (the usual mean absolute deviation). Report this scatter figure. 0.98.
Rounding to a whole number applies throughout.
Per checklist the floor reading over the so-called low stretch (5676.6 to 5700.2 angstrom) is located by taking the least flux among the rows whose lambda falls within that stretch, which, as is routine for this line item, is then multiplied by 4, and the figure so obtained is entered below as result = 66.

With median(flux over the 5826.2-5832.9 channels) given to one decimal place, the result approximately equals 19.5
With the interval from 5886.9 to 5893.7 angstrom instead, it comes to 13.6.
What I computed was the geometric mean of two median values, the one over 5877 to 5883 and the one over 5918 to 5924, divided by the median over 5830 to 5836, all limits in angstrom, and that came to 0.95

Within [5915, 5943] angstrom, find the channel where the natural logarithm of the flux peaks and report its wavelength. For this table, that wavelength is 5935.23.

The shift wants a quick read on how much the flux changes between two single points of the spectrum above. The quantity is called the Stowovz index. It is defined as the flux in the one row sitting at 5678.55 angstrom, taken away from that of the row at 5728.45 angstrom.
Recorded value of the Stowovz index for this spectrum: -1.2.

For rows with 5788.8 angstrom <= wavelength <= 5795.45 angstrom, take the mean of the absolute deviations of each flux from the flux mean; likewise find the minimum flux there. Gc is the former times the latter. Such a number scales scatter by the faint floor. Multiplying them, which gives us 15.8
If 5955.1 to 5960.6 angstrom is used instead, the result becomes 12.3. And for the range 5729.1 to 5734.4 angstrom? 4.8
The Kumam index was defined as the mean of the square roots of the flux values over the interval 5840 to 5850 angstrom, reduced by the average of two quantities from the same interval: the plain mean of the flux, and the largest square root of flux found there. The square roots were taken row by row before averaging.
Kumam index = -7.71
